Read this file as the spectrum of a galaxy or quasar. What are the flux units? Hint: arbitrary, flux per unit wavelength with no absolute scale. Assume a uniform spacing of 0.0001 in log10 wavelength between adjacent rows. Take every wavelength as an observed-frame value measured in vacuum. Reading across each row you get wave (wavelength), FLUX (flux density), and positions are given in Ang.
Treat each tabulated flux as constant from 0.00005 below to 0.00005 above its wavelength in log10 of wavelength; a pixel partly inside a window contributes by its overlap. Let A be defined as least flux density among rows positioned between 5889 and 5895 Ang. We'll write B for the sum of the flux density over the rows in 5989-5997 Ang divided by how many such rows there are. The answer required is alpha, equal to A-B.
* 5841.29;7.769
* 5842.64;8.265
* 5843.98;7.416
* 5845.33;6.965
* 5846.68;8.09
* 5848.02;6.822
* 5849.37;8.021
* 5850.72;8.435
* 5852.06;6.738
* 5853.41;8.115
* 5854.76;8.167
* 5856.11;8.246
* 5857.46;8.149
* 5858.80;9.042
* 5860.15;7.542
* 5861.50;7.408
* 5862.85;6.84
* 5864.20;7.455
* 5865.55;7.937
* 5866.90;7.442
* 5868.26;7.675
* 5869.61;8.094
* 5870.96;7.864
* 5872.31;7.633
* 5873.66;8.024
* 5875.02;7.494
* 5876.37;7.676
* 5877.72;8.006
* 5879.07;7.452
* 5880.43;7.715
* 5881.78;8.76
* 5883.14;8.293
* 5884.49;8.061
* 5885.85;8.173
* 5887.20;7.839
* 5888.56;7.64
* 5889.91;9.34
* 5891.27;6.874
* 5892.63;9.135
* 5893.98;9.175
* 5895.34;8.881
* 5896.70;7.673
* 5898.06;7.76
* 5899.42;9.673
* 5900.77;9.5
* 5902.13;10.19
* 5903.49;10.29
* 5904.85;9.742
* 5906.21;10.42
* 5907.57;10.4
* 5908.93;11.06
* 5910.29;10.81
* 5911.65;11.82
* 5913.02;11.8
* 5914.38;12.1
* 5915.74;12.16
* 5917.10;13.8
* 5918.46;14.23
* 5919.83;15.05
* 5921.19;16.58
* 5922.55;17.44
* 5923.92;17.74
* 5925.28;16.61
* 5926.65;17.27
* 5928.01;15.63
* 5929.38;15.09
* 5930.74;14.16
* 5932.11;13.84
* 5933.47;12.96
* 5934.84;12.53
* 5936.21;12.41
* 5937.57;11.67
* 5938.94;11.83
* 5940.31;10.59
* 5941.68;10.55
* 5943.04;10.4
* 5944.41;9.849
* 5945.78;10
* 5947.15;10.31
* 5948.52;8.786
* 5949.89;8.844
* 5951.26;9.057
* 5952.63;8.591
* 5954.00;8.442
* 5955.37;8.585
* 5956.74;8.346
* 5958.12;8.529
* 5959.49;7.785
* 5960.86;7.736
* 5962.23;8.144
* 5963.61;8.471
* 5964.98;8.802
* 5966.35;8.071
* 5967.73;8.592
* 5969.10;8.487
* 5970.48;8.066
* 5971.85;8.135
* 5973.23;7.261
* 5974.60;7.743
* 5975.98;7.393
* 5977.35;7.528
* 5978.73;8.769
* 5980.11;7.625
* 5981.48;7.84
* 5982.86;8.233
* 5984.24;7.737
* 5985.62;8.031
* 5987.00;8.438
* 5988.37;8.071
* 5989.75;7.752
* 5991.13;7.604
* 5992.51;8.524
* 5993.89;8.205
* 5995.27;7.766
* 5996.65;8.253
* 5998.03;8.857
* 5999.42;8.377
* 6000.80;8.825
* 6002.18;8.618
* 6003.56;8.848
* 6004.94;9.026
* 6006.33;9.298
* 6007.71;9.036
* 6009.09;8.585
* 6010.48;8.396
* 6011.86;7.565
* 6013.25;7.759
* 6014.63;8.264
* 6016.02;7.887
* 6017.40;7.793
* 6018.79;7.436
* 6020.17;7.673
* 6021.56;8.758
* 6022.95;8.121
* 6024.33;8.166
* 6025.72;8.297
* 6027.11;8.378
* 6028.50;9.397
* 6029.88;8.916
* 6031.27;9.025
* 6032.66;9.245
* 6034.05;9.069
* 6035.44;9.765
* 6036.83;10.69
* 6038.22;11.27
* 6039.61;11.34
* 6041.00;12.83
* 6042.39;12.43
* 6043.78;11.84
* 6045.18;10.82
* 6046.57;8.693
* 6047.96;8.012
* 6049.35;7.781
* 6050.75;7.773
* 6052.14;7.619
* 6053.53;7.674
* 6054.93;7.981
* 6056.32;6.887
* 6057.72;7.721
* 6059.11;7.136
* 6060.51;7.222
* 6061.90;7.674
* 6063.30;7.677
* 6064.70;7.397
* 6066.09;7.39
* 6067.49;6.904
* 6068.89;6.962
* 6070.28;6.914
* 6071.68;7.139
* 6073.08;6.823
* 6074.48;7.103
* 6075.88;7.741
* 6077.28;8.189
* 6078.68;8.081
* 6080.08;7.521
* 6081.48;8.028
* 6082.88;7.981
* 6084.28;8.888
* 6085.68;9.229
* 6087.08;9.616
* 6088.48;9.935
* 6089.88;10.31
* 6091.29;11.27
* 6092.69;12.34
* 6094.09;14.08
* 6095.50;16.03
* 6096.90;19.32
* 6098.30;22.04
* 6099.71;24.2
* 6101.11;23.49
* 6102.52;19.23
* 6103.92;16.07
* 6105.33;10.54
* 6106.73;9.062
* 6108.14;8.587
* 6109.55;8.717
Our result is -1.1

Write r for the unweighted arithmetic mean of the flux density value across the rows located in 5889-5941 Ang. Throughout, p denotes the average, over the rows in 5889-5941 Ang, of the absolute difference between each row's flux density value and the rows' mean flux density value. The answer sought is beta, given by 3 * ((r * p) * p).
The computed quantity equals 199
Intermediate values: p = 2.3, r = 12.1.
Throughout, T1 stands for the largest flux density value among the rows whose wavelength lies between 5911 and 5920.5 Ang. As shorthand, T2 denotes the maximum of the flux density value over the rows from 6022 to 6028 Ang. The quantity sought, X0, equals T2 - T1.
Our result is -6.7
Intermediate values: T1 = 15.05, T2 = 8.378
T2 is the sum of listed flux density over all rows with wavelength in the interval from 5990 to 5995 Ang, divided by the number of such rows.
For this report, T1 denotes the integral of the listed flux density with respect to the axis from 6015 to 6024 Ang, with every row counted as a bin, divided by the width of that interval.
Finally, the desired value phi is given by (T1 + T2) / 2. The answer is 8.04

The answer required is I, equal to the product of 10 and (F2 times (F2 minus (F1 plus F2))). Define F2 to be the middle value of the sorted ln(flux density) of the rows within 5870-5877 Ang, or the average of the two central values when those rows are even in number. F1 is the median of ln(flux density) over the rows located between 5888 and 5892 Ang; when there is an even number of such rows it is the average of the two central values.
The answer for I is -41.4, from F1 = 2.03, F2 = 2.04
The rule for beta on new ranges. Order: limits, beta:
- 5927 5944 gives 76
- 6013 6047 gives 47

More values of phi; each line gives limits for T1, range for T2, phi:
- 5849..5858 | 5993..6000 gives 8.13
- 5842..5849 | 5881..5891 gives 7.92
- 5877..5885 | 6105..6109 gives 8.72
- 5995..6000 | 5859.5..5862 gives 7.91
